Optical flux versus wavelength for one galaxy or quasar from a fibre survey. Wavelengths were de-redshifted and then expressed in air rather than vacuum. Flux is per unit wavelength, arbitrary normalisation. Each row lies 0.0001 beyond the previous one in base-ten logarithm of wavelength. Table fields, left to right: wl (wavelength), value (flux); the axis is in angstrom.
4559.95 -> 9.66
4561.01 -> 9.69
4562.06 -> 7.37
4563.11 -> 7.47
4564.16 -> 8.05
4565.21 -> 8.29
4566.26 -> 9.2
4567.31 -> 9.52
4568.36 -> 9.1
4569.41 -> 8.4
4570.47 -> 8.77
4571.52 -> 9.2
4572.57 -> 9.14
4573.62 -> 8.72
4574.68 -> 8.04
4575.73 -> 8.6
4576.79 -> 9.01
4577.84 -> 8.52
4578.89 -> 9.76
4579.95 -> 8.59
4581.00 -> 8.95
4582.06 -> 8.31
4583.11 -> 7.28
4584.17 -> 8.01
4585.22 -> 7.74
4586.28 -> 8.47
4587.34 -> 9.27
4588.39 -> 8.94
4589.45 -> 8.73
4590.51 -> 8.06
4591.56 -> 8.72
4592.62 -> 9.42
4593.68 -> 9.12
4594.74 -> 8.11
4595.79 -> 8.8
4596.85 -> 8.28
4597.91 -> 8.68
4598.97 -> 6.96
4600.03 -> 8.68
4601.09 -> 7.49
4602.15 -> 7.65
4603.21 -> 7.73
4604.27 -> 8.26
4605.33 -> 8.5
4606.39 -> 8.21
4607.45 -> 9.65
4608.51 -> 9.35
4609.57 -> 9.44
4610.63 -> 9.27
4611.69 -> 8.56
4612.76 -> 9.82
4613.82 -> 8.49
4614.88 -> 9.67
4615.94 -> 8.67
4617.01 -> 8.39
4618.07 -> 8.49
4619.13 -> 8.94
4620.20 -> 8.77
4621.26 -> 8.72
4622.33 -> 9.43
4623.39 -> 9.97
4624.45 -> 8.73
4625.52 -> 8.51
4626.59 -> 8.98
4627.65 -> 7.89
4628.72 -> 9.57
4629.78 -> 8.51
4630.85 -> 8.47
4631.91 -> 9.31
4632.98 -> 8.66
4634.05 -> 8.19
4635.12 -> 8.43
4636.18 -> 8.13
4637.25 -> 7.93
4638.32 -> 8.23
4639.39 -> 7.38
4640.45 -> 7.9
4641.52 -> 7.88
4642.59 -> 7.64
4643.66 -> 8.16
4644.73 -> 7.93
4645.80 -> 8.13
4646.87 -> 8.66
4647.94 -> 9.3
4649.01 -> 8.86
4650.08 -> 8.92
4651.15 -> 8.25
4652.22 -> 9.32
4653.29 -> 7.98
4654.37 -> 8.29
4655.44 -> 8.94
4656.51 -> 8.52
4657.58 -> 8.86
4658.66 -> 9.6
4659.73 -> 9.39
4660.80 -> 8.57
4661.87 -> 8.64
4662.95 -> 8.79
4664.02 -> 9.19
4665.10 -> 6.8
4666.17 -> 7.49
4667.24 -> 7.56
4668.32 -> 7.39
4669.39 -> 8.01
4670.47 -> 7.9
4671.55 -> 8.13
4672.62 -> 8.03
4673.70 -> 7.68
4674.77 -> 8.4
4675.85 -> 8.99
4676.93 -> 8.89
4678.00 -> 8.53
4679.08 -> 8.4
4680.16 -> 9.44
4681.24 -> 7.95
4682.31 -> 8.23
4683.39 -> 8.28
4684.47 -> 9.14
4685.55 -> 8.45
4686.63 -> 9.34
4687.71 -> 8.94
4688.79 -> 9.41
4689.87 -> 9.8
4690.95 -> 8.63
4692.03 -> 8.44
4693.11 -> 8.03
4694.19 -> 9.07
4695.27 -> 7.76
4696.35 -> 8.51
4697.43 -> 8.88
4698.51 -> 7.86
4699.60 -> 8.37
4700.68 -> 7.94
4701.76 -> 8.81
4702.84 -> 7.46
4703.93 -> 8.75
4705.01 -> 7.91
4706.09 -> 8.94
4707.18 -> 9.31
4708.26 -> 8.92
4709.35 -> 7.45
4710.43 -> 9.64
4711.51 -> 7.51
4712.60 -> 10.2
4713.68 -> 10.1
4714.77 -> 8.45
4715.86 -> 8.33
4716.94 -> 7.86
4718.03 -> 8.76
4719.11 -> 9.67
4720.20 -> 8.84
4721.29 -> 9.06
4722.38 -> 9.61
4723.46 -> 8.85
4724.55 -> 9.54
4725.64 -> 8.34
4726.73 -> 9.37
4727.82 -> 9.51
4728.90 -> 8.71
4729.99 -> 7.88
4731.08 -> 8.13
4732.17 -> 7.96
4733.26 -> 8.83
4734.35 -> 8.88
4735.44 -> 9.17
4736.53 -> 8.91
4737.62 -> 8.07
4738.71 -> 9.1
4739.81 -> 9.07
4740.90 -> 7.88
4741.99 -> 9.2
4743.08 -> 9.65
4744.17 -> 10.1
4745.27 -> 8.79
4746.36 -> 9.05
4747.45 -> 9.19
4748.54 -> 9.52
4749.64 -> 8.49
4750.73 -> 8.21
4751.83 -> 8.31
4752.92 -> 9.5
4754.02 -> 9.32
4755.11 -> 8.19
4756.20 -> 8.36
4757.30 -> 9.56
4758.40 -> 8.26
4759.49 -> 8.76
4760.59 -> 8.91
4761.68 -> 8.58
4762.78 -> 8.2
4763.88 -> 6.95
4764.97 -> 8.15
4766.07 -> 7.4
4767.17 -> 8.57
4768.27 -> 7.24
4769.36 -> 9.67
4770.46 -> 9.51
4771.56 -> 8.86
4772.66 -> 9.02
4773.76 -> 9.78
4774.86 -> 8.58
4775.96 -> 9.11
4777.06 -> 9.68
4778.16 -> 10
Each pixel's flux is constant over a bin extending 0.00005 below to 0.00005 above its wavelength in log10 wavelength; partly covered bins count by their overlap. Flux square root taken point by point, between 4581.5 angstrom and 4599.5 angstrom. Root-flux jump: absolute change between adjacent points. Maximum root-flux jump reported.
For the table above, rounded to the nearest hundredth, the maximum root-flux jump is 0.31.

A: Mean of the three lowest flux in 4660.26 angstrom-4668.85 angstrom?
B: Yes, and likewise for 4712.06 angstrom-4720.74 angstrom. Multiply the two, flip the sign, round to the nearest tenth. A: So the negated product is -59.4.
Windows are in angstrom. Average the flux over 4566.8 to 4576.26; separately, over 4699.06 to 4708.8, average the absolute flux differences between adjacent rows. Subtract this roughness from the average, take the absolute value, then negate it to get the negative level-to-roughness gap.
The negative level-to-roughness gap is -8.0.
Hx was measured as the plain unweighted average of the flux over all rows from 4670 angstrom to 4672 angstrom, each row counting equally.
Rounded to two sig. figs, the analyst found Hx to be 8.0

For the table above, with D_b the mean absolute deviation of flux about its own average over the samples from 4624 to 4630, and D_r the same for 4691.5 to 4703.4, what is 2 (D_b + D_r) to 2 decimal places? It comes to 1.65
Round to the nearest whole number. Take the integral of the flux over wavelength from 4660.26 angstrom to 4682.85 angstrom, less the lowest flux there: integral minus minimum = 179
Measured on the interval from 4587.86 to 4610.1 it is 182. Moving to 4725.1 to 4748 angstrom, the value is 195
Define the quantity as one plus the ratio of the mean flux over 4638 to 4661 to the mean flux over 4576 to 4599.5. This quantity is 1.99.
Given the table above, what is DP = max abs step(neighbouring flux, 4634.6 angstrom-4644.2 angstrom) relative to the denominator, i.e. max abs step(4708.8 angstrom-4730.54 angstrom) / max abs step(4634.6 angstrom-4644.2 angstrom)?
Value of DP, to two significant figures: 3.2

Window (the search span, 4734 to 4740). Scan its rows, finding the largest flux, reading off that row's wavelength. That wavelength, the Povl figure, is 4735.44 angstrom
